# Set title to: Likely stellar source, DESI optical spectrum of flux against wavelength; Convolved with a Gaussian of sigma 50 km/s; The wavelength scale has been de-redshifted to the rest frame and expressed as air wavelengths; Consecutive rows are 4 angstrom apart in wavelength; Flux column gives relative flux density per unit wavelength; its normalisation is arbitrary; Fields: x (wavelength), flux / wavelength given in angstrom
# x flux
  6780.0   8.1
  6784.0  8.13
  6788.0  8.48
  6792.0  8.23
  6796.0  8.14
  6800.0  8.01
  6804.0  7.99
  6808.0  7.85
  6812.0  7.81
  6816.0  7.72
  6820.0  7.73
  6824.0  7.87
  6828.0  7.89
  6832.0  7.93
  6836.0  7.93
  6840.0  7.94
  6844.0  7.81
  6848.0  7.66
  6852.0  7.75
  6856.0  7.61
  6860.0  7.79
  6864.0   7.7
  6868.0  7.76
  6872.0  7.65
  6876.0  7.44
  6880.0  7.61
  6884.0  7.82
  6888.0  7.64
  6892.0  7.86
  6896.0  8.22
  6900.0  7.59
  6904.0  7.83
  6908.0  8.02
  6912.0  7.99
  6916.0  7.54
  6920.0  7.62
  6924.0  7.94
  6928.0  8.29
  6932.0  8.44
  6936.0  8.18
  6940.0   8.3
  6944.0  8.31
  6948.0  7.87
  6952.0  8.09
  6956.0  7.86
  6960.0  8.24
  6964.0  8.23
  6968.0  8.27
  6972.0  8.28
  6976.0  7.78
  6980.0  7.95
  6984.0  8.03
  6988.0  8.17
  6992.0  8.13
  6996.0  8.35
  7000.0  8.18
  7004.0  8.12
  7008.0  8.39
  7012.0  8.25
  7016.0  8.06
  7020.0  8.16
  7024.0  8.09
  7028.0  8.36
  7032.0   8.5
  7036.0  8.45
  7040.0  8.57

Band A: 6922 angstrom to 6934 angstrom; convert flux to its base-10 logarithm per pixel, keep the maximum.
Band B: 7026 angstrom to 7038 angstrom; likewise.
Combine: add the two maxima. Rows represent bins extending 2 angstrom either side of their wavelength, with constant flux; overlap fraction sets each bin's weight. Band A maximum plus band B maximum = 1.86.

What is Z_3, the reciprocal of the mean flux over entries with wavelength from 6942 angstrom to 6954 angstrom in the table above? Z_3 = 0.124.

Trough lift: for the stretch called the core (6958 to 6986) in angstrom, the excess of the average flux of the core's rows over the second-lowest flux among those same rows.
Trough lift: 0.16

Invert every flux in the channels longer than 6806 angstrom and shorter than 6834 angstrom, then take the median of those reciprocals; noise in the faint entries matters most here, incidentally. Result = 0.127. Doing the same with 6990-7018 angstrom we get 0.122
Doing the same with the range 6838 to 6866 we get 0.129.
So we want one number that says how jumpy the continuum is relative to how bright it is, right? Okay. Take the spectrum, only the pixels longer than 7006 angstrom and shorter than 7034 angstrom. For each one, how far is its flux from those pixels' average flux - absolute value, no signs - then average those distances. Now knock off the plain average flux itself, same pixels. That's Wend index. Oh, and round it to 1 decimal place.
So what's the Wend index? -8.1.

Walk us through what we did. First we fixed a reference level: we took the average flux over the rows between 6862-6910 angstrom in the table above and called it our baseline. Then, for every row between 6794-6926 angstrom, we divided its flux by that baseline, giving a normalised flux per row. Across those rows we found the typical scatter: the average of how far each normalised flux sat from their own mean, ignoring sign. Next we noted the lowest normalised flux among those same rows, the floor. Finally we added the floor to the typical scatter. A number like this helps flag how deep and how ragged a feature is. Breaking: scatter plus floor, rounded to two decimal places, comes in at 0.98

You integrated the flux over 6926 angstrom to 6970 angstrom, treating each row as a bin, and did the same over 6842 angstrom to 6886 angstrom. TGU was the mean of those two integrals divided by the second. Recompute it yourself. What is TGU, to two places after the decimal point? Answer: 1.03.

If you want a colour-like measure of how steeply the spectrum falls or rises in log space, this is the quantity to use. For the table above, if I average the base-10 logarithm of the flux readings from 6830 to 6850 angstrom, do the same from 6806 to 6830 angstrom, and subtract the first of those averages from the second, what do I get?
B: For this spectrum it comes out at -0.002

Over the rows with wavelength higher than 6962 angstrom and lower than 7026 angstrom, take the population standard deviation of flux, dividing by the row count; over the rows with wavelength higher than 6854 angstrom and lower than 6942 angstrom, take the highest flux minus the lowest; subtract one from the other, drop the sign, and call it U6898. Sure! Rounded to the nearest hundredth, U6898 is 0.85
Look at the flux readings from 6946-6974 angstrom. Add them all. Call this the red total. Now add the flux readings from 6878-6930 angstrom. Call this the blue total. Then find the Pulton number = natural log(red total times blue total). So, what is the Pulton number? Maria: 8.7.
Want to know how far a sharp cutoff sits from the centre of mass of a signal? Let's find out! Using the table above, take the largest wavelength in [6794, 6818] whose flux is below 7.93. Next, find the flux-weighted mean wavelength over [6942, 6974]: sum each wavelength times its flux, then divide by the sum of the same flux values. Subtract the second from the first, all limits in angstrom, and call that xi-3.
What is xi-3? -142.1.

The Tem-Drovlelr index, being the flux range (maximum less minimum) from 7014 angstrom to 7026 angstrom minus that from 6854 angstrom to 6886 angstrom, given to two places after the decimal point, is -0.28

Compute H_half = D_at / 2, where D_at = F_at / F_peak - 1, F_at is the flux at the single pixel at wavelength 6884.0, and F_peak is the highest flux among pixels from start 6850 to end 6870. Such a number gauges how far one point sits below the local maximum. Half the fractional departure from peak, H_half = 0.00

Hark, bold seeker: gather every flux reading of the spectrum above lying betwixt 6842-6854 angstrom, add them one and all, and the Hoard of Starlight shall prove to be 23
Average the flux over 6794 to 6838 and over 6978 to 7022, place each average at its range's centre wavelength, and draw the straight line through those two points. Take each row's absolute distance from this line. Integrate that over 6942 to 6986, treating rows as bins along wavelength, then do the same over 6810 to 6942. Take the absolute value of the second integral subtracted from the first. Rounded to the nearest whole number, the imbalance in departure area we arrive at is 20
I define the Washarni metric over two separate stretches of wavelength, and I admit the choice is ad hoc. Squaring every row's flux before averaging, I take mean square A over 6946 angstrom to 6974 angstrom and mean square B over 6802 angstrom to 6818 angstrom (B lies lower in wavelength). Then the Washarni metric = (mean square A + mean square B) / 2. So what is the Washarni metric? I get 63.7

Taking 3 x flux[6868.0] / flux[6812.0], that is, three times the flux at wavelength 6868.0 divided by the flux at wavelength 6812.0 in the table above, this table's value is 2.98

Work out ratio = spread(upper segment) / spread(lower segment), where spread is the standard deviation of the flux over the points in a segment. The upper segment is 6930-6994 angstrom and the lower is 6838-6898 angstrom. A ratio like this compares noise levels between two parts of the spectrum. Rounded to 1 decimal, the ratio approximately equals 1.1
